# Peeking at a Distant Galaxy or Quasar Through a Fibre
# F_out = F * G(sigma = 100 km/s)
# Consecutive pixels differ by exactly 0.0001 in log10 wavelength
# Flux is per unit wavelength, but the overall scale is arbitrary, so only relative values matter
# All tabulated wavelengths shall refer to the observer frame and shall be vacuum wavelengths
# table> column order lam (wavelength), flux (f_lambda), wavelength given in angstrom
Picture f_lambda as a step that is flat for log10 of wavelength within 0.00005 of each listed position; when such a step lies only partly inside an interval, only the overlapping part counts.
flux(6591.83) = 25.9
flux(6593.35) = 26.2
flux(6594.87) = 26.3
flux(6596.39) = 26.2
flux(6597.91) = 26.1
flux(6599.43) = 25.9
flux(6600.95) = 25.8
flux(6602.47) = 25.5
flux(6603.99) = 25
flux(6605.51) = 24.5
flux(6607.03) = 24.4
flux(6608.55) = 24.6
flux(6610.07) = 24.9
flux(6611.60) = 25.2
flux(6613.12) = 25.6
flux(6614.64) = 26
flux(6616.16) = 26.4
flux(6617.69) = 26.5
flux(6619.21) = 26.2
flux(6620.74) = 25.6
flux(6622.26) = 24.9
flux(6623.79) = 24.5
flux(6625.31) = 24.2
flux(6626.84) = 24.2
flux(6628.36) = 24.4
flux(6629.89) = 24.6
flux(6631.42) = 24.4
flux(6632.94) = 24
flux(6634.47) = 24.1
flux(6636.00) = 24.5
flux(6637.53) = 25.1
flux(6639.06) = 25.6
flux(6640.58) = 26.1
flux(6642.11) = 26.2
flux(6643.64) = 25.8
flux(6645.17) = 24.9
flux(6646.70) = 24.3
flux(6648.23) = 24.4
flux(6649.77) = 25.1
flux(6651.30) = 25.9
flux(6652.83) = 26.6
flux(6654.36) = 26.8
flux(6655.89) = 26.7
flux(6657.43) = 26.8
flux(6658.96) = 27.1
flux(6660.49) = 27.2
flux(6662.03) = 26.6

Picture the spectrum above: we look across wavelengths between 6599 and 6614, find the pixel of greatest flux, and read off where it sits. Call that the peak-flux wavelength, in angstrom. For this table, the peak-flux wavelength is 6599.43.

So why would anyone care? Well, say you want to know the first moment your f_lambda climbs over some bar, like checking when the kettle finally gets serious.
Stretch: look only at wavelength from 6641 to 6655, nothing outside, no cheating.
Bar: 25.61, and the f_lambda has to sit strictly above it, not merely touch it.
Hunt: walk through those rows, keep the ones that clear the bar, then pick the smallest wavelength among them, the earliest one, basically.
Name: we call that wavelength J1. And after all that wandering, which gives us 6642.11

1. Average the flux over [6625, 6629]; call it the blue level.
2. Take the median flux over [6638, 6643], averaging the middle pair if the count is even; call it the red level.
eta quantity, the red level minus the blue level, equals 1.8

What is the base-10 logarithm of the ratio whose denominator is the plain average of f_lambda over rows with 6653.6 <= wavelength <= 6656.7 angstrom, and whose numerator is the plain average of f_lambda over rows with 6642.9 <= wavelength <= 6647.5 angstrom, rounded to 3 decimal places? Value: -0.029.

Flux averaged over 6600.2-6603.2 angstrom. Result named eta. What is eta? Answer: 25.65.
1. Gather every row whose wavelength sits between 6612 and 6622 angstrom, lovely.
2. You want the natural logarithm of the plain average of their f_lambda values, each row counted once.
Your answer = 3.26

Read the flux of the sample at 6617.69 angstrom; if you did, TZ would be 26.5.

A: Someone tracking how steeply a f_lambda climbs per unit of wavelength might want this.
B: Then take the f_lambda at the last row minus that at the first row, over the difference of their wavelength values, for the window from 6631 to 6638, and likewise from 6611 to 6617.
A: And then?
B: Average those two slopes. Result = 0.19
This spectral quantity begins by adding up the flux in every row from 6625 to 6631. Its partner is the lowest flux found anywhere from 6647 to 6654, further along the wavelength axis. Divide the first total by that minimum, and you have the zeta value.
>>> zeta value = 4.0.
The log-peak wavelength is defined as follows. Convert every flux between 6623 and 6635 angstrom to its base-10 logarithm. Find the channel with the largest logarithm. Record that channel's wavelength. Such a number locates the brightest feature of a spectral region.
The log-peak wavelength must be 6629.89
